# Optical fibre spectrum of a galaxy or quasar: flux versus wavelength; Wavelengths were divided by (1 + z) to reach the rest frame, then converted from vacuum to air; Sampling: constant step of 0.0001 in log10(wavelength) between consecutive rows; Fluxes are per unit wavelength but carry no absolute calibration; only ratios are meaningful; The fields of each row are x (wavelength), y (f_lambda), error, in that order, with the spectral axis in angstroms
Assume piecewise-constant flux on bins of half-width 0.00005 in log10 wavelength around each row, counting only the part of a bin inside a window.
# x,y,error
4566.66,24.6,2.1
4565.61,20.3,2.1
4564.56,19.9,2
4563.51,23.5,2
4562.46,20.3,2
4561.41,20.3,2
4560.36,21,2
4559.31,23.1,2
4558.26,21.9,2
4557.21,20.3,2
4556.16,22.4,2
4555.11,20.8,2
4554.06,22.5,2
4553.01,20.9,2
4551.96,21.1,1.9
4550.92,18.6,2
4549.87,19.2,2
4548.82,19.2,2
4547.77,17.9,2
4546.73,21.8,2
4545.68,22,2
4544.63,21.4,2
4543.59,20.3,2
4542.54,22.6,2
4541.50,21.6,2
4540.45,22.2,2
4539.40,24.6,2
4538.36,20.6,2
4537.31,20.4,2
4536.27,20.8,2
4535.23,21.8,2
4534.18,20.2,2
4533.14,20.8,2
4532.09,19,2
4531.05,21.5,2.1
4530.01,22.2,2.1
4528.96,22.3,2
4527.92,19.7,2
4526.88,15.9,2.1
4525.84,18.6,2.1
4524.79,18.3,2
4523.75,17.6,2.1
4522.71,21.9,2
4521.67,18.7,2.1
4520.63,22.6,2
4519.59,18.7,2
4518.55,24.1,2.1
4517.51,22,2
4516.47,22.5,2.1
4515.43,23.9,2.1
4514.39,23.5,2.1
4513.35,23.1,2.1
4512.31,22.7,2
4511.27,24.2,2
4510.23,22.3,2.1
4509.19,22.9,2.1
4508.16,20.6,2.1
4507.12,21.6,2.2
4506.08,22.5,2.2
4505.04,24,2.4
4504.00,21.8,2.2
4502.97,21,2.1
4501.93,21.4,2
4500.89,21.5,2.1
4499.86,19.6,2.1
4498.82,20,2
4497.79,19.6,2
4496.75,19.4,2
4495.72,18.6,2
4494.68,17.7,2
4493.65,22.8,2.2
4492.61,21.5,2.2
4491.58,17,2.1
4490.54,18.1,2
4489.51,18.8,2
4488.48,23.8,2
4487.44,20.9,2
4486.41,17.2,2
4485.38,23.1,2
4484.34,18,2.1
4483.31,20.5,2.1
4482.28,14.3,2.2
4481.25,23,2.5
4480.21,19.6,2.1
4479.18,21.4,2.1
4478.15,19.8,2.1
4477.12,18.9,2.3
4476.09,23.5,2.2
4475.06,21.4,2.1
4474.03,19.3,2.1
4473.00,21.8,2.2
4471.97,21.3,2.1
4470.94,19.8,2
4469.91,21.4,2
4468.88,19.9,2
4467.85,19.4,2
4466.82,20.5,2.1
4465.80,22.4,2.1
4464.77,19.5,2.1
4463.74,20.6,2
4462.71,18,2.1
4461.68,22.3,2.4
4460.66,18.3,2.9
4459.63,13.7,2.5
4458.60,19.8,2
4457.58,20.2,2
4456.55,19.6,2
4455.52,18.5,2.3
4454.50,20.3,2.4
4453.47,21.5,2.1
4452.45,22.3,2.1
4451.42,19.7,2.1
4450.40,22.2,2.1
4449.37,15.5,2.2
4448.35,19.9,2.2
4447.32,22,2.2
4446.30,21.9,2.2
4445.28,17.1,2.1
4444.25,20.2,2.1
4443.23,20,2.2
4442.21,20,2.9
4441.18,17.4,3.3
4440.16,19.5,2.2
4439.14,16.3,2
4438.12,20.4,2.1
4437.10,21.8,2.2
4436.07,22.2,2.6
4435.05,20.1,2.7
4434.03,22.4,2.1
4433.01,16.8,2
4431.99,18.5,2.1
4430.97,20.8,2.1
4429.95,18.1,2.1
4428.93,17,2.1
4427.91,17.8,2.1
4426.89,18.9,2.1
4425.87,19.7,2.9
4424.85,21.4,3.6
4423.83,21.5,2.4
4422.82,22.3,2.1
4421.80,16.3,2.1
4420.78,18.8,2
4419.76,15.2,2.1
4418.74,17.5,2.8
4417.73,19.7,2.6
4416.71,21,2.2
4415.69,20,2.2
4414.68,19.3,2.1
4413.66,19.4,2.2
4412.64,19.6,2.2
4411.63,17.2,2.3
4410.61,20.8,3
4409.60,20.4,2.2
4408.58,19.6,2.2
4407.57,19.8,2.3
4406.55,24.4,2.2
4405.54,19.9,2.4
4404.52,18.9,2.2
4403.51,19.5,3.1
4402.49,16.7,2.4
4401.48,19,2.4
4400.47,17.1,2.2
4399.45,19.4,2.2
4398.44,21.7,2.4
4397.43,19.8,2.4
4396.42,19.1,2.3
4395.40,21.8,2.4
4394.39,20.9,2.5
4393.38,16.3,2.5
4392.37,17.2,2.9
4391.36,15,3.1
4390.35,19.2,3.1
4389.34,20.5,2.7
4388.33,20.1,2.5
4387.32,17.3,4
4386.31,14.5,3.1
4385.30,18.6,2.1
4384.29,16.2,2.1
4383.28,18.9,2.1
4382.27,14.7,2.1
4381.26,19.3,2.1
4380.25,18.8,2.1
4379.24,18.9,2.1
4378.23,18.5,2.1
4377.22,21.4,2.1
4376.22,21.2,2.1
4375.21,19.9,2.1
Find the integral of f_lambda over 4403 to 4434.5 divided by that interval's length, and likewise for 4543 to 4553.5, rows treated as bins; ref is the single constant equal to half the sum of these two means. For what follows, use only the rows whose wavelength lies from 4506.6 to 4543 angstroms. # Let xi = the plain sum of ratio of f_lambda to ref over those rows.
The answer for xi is 38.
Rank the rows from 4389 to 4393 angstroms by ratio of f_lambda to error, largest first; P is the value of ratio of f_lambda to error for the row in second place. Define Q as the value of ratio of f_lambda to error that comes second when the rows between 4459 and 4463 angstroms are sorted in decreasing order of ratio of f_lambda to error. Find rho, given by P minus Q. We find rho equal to -2.4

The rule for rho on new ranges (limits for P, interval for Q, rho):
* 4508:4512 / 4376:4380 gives 0.8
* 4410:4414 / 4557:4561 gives -2.1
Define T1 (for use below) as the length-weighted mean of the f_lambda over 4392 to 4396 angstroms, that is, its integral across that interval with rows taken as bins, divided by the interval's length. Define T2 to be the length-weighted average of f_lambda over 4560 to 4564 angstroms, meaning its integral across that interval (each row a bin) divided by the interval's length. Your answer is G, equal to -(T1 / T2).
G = -0.90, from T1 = 19.1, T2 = 21.3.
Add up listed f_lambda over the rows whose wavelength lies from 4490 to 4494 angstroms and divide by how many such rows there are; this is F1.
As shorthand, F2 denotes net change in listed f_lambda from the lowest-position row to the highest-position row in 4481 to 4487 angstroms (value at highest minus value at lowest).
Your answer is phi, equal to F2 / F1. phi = -0.3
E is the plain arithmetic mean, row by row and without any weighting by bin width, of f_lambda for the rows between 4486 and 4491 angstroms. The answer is 19.8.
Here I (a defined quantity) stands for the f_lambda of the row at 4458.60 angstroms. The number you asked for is 19.8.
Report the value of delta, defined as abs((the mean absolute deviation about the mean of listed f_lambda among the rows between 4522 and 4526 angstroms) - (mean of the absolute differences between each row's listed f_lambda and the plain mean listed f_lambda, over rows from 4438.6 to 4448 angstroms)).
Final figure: 0.23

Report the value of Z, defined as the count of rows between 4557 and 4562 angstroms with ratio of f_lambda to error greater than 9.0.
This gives 5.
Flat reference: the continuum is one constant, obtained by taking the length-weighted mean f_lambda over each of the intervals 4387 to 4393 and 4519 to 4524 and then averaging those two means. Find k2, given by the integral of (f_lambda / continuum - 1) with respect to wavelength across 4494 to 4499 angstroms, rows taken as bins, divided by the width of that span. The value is 0.00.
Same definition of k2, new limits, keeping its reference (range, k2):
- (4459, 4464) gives -0.03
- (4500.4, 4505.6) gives 0.15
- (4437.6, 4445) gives -0.01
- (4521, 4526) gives 0.00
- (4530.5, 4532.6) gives 0.06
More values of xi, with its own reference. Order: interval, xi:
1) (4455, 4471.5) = 16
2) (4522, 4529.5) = 7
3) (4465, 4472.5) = 7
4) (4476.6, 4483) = 6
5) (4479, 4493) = 14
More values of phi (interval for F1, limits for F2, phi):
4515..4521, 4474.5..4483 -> -0.3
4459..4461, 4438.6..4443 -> 0.2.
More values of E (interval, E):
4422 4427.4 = 20.8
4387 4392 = 18.4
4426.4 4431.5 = 18.5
